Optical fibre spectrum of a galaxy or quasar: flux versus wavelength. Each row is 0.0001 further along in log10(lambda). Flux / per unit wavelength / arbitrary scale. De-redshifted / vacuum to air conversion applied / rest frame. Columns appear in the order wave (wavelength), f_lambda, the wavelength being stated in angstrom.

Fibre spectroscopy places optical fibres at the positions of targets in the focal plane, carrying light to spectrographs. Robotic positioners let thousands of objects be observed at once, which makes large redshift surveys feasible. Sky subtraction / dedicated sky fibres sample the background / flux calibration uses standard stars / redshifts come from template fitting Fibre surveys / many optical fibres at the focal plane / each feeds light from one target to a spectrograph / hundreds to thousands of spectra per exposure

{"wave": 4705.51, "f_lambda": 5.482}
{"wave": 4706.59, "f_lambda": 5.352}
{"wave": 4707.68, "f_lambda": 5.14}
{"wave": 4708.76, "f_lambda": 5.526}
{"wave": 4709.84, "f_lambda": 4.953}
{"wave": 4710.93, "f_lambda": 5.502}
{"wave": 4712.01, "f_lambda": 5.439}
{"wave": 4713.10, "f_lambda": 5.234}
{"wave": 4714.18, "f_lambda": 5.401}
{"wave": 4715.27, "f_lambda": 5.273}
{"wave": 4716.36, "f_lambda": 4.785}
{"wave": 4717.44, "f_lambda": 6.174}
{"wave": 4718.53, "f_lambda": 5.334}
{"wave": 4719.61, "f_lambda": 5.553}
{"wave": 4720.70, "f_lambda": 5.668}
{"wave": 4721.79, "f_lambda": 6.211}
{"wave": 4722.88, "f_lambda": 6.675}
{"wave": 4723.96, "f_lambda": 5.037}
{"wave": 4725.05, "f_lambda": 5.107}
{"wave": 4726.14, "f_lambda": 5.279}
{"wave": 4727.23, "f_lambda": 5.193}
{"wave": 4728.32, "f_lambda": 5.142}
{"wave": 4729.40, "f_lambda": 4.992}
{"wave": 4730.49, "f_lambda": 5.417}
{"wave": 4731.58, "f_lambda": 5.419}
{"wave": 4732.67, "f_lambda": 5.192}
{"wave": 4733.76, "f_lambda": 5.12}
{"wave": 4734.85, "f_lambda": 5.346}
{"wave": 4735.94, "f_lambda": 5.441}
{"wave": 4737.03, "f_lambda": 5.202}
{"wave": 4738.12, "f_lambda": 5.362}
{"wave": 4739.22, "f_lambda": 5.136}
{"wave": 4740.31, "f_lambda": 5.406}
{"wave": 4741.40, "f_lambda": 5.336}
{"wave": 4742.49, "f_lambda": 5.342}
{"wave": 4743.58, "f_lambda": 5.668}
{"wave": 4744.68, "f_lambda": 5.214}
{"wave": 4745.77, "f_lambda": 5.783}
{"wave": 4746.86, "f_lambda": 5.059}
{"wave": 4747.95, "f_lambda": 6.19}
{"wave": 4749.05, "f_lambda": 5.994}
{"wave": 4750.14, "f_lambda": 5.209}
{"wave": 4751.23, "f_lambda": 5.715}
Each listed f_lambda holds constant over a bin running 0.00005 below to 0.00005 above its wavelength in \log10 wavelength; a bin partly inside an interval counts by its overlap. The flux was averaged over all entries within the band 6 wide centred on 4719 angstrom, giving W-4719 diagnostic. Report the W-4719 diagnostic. 5.62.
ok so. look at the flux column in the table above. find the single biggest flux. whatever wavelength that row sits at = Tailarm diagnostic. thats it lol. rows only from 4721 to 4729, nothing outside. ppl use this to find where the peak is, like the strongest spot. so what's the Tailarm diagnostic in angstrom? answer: 4722.88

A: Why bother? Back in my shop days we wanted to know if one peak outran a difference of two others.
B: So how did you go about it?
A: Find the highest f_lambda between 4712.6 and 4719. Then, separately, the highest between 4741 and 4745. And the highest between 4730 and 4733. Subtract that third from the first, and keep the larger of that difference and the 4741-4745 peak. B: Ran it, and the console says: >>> 5.67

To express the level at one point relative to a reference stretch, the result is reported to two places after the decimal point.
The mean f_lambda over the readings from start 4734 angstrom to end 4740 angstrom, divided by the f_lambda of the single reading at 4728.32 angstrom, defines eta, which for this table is 1.03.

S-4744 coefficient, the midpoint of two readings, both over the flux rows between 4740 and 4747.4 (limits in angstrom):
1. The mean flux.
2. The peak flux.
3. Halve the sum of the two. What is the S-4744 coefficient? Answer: 5.59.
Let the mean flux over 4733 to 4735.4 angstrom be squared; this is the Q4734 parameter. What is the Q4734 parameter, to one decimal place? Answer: 27.4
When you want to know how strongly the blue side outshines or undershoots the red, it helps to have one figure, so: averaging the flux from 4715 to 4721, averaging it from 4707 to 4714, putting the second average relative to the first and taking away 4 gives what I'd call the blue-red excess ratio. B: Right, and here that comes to -3.03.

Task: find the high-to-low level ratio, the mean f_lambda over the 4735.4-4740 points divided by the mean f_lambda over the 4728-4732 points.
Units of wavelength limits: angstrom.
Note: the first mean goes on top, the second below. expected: 1.01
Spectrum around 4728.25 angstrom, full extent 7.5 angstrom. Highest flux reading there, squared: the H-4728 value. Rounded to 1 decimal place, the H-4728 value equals 29.4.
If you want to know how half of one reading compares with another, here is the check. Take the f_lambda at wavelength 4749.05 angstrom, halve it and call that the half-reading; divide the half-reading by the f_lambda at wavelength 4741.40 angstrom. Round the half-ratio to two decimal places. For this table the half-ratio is 0.56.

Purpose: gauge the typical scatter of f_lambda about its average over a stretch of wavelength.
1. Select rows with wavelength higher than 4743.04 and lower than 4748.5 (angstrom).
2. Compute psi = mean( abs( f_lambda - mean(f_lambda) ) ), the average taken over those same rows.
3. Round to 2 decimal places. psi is 0.36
